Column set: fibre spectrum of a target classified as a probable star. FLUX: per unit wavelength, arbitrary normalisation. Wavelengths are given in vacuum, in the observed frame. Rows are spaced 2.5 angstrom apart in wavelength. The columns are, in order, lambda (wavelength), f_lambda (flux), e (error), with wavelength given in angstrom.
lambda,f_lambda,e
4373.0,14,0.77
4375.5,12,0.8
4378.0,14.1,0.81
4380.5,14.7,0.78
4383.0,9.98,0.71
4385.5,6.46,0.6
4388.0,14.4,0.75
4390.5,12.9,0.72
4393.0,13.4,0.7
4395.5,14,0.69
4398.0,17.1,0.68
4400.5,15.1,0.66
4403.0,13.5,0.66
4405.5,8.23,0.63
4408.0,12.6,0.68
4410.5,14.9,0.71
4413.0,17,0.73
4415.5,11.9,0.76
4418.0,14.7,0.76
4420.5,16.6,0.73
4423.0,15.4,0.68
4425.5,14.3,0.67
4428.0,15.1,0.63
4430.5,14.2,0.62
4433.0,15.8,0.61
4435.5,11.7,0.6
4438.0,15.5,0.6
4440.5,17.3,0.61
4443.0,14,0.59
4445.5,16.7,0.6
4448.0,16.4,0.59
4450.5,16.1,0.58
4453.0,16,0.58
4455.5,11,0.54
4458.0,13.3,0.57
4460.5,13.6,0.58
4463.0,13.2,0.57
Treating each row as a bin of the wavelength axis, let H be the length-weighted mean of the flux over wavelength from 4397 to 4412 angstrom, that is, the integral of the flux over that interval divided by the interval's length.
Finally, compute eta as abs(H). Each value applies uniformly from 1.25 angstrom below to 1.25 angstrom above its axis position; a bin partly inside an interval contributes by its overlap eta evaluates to 13.6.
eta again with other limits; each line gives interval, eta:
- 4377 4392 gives 12.1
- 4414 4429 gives 14.7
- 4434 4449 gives 15.3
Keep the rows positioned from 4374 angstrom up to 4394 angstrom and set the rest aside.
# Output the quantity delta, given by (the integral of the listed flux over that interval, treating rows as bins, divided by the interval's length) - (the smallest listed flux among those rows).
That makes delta 6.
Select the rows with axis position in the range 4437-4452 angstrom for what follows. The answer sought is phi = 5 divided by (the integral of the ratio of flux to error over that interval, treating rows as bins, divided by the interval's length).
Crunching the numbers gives 0.19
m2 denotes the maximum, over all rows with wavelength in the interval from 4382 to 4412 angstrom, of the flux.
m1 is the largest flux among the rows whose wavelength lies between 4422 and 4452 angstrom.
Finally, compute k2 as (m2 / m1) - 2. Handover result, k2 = -1.01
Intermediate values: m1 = 17.3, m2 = 17.1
